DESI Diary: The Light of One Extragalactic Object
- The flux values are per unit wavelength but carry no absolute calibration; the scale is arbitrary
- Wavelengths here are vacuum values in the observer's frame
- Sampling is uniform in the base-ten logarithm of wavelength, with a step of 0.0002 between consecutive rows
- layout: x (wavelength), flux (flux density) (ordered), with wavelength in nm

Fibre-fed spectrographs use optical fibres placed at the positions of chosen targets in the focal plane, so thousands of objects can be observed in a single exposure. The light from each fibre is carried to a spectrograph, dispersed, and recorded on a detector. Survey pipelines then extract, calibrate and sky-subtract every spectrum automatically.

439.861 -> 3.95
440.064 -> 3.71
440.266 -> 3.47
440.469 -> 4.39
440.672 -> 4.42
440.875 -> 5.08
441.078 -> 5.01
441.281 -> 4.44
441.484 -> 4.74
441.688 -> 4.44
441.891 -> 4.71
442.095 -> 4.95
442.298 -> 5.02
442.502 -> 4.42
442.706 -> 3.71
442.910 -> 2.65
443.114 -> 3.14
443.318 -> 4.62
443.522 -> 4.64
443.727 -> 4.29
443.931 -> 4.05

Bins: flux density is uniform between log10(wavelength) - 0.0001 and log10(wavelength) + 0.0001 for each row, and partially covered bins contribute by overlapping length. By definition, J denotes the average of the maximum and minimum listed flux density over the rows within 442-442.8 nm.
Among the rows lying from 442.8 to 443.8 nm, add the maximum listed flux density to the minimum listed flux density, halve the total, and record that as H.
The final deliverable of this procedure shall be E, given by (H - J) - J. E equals -5.1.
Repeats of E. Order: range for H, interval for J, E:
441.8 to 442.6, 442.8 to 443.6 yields -2.6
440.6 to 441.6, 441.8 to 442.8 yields -4.0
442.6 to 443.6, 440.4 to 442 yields -5.8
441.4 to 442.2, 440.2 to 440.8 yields -3.2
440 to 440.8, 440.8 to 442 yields -5.6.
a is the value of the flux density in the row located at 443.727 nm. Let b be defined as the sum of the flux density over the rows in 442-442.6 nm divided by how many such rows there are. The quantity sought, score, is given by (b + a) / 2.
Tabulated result 4.54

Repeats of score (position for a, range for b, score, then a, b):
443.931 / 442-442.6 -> 4.42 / 4.05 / 4.80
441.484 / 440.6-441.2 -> 4.79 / 4.74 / 4.84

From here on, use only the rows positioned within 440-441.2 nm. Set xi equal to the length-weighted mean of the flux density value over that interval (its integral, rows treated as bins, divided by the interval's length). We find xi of 4.4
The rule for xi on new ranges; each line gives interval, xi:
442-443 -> 4.2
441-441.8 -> 4.6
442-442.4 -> 5.0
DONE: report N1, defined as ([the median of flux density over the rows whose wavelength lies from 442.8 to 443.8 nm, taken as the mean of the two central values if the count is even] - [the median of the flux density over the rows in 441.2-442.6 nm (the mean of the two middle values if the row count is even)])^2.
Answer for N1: 0.18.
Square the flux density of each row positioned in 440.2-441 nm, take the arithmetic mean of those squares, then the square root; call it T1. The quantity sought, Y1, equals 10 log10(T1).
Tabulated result 6.41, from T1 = 4.38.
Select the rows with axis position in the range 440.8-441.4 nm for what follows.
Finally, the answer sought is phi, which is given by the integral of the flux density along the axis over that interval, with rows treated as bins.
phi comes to 2.9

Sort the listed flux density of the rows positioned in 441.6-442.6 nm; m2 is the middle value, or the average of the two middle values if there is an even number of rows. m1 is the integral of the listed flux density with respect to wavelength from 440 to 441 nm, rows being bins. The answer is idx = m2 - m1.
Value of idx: 0.46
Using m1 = 4.25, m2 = 4.71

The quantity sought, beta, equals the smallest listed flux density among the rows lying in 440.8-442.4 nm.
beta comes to 4.44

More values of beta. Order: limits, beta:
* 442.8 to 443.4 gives 2.65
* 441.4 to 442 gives 4.44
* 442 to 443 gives 2.65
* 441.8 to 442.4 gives 4.71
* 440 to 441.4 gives 3.47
